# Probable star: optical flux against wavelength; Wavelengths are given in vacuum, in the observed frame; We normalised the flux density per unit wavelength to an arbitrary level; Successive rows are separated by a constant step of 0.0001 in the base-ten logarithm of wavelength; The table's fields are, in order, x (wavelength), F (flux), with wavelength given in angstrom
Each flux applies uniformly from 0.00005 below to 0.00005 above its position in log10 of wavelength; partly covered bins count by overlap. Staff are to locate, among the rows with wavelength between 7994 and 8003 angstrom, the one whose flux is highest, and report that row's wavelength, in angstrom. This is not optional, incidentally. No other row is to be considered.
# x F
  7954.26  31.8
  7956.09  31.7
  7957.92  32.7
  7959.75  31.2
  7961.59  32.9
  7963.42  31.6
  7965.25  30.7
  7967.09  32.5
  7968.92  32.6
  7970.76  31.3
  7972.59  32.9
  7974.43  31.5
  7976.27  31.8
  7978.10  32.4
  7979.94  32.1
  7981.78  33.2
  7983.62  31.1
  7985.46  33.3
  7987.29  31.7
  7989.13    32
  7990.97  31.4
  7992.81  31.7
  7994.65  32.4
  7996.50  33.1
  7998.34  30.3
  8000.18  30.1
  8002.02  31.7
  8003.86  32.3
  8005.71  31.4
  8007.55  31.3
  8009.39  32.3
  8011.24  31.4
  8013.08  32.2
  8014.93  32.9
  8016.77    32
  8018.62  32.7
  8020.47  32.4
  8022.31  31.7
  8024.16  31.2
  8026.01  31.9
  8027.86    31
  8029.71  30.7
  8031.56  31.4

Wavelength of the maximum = 7996.50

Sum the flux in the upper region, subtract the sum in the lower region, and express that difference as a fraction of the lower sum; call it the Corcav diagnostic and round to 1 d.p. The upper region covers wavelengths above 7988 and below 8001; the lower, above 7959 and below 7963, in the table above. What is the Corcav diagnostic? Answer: 2.4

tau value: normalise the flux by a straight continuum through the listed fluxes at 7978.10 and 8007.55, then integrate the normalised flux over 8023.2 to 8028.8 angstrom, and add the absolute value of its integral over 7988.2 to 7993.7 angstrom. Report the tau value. 11.2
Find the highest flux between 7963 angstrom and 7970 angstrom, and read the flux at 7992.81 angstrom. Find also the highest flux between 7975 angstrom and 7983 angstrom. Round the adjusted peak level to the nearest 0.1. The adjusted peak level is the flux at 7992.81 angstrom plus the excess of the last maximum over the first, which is 32.3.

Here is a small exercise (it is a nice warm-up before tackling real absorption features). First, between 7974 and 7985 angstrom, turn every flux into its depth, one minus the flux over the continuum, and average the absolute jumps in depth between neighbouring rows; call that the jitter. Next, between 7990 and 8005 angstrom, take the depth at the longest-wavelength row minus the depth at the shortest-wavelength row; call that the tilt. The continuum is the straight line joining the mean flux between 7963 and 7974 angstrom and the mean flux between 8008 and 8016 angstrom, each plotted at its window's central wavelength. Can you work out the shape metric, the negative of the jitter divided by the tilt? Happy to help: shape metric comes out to 1.1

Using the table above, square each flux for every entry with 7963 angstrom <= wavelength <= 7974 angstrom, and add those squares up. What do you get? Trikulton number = 6122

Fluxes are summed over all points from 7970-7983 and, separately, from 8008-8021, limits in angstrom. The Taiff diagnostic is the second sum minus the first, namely 1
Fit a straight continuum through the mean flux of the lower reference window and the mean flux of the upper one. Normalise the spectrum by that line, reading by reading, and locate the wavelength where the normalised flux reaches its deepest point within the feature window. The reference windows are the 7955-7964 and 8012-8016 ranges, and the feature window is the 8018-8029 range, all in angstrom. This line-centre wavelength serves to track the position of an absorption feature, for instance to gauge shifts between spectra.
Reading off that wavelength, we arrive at 8027.86 angstrom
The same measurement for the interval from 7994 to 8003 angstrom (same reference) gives 8000.18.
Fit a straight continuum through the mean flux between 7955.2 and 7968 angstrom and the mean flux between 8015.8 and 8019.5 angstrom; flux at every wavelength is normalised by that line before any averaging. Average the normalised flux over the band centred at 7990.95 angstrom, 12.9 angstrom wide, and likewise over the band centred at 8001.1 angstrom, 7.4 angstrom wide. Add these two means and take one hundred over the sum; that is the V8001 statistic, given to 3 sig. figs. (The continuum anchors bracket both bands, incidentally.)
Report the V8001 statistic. 50.8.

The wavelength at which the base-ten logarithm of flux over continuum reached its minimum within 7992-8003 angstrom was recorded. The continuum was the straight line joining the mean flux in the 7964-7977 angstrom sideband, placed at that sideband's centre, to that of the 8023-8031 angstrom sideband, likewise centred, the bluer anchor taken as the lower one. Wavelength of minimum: 8000.18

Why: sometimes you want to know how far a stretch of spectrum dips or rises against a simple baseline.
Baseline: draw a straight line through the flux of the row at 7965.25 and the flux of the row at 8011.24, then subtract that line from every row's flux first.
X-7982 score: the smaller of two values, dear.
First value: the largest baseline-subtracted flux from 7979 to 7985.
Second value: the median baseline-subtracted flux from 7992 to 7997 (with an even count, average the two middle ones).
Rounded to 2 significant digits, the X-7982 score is 1.3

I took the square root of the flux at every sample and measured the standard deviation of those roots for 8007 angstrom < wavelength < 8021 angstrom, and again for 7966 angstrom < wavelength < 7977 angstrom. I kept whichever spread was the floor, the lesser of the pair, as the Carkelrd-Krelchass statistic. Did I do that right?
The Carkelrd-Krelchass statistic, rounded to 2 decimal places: 0.05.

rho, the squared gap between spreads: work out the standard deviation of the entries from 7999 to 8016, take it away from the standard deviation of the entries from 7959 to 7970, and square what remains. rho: 0.00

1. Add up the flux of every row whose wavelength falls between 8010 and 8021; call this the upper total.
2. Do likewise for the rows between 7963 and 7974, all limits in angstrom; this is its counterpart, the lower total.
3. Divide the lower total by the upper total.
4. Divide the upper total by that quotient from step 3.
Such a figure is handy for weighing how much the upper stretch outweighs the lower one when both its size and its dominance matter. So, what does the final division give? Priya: 196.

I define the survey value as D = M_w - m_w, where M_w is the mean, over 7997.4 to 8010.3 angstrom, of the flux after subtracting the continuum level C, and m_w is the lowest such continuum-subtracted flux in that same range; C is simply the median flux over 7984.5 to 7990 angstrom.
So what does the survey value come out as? 1.2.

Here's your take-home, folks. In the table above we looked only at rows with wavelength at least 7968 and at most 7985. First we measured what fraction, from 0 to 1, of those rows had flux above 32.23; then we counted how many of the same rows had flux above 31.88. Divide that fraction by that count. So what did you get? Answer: 0.089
